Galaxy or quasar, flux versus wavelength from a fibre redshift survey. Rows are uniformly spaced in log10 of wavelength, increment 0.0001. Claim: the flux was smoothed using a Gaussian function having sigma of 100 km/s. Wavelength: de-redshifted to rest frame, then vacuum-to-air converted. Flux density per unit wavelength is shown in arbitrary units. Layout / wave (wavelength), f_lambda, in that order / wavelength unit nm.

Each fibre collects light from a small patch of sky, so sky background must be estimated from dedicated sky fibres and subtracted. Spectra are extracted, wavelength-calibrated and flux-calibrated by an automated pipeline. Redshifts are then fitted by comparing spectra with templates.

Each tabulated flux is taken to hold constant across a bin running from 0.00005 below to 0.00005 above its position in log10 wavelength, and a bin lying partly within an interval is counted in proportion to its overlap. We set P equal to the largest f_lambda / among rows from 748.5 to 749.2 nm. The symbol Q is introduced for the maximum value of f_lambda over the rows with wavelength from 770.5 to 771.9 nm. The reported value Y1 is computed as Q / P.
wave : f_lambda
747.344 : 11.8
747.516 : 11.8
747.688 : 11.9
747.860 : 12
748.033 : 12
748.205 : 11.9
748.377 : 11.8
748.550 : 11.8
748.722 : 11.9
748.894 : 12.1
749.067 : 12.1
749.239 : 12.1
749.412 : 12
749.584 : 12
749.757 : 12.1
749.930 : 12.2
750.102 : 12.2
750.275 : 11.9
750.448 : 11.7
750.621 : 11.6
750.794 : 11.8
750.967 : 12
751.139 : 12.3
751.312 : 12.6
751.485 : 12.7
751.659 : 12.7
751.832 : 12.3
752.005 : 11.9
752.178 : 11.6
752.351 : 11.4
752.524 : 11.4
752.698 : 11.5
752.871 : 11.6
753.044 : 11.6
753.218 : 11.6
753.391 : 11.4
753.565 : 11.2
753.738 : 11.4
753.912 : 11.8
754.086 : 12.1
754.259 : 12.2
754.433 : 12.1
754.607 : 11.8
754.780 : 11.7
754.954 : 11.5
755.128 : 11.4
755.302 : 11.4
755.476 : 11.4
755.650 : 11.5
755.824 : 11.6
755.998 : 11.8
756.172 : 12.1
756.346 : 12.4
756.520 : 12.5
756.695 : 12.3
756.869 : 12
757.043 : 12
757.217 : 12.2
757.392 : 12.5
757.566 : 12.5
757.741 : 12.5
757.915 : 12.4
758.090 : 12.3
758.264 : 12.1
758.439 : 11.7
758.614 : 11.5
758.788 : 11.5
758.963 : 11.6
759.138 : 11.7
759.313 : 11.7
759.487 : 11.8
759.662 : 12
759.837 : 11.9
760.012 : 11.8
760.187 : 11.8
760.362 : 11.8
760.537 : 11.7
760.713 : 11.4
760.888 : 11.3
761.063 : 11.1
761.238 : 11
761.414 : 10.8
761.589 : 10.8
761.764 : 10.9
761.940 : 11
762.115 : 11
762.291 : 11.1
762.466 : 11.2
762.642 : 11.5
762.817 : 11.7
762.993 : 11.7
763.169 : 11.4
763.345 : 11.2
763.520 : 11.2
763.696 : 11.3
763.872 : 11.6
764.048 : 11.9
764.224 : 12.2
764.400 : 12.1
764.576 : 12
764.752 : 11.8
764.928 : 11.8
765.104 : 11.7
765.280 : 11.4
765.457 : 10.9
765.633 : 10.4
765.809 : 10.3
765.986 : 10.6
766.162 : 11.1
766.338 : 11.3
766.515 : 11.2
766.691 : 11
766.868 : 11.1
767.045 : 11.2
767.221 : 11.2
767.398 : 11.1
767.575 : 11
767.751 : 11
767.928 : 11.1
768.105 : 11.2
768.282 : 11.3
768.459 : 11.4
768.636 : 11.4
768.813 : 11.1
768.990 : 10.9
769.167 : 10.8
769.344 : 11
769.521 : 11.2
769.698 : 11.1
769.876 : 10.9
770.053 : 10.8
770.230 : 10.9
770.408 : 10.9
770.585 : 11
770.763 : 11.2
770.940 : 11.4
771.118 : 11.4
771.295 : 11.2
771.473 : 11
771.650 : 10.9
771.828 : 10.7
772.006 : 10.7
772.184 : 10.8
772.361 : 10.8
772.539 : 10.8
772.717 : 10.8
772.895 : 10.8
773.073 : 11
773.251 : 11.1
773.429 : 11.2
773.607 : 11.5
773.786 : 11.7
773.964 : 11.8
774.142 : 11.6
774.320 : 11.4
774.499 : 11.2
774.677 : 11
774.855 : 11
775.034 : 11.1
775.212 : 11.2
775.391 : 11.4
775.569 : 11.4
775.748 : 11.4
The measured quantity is 0.94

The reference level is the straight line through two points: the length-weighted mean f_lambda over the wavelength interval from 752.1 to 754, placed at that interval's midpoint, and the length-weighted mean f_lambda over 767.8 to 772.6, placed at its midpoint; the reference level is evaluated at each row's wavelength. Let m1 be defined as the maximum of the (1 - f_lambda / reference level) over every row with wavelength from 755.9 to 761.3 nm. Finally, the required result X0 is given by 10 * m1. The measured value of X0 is 0.24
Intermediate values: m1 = 0.024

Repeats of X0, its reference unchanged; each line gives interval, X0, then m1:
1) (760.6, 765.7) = 0.68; 0.068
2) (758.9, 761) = -0.01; -0.001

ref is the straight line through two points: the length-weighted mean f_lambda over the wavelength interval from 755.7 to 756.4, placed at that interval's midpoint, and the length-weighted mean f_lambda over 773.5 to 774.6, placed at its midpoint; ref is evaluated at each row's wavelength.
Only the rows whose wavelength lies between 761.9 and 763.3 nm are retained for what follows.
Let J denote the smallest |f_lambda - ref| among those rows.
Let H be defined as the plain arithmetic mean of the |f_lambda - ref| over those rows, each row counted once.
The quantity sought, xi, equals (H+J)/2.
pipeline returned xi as 0.27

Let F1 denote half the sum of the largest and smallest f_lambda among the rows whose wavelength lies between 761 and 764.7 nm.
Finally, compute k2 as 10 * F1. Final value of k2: 115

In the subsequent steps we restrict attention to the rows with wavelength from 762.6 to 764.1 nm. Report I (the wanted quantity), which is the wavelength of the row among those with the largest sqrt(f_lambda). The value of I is 764.048 nm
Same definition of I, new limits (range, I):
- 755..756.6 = 756.520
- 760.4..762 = 760.537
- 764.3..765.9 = 764.400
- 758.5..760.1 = 759.662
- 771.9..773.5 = 773.429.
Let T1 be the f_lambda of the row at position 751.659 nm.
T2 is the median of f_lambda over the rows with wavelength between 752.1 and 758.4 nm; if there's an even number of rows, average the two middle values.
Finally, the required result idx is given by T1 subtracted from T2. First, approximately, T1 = 12.7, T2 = 11.8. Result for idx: -0.9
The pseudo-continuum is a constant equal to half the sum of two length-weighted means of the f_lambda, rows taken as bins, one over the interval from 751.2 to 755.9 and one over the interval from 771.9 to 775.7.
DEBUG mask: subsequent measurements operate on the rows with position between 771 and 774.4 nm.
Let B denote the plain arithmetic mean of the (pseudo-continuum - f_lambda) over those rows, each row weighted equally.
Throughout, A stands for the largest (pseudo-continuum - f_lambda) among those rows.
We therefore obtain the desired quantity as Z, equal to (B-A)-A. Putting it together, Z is -1.2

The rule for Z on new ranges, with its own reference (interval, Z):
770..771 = -0.9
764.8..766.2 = -1.9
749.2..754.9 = -1.0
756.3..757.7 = 0.2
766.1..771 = -1.0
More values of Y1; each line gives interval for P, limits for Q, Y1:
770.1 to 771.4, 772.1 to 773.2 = 0.96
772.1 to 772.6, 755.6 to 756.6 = 1.16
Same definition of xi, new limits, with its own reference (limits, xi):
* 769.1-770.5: 0.54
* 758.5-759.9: 0.13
